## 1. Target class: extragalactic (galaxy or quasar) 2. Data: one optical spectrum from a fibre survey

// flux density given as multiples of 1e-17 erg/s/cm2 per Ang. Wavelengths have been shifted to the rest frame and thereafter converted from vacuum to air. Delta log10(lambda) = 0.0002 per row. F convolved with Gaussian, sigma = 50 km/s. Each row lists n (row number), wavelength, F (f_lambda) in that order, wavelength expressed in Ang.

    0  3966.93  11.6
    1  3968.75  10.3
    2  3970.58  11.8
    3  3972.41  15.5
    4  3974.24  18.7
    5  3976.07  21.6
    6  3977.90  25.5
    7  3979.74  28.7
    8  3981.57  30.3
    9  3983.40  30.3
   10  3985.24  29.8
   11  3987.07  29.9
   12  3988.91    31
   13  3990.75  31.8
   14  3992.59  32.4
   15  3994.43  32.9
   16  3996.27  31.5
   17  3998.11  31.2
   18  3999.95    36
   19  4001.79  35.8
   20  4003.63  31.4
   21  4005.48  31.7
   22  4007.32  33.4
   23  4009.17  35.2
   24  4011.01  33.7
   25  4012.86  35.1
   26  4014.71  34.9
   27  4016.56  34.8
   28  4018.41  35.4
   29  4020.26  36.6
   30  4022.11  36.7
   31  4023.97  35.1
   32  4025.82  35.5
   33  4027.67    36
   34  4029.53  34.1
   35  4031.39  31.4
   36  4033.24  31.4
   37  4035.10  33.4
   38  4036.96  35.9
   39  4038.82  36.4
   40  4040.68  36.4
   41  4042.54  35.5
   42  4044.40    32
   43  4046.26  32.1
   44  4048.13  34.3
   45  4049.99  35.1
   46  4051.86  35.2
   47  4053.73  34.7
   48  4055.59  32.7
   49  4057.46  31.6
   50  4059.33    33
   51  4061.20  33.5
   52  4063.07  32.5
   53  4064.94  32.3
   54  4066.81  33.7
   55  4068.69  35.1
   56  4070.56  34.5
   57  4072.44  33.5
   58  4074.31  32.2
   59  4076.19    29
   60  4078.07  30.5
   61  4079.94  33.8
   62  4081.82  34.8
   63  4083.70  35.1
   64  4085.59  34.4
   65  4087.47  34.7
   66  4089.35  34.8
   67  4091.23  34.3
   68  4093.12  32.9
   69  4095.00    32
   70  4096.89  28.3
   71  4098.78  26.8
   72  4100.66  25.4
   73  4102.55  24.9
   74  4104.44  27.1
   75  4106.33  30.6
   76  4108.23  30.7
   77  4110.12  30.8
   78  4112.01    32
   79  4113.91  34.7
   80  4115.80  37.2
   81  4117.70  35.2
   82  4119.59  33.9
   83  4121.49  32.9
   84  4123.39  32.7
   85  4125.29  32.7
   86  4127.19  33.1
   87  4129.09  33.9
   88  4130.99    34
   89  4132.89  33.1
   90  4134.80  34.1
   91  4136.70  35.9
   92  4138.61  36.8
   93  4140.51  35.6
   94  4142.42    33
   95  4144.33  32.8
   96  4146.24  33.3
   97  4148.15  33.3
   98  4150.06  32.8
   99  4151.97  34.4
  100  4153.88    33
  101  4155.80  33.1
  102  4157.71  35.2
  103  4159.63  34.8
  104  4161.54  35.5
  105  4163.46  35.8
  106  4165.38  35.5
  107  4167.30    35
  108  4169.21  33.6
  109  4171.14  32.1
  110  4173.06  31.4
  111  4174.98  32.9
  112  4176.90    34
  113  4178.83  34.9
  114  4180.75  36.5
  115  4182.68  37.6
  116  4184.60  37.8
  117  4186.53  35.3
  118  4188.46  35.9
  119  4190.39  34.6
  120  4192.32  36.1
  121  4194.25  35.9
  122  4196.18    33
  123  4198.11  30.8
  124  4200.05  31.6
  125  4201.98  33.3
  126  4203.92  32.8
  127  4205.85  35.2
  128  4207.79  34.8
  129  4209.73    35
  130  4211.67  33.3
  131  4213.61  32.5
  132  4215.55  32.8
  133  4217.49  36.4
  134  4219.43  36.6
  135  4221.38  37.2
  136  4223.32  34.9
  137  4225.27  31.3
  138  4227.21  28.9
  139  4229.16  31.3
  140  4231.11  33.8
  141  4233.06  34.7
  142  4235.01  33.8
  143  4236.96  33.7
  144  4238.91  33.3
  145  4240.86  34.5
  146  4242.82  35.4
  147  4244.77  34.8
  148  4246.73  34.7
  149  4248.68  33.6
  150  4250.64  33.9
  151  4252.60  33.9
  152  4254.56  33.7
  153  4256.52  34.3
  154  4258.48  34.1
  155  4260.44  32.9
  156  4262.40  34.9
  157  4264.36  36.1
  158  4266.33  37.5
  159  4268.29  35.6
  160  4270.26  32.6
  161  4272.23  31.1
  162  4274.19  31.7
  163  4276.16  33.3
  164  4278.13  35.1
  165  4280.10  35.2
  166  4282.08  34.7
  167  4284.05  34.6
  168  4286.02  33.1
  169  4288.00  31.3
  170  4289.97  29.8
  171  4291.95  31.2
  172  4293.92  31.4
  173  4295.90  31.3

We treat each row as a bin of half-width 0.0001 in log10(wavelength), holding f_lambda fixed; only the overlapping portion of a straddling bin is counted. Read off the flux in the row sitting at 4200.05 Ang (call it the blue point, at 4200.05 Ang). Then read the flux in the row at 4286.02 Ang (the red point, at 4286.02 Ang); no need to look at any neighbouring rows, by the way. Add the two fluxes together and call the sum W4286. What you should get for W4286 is 65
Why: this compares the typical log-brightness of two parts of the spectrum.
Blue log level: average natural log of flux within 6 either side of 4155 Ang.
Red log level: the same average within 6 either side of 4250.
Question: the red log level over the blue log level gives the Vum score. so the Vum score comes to 1.00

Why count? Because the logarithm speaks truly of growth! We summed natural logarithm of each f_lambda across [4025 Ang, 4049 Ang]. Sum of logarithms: 46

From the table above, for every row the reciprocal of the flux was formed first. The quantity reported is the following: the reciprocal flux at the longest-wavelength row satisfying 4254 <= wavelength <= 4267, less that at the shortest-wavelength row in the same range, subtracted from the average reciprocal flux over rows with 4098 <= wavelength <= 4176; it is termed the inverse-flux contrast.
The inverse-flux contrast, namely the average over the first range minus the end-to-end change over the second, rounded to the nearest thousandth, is 0.034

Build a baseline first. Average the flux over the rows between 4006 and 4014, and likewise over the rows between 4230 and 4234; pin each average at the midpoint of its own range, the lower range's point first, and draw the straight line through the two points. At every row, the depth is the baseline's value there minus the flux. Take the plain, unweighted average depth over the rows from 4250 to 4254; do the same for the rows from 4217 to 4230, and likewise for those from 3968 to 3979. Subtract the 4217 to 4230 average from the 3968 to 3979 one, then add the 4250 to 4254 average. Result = 17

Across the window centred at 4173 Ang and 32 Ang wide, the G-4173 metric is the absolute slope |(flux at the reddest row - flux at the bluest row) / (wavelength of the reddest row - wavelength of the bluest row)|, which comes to 0.02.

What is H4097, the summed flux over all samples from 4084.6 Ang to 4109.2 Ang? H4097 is 397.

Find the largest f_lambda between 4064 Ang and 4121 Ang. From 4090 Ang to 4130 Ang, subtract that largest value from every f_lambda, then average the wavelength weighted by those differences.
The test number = 4107.0 Ang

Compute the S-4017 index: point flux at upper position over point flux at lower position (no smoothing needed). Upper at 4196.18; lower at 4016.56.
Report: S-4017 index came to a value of 0.95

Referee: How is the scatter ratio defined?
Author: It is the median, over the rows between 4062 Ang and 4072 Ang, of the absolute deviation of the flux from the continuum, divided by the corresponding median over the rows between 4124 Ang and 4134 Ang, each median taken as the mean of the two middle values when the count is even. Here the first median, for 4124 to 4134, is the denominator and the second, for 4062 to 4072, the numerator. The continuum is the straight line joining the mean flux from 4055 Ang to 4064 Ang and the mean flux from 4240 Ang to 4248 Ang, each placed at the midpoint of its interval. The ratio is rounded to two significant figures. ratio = 2.2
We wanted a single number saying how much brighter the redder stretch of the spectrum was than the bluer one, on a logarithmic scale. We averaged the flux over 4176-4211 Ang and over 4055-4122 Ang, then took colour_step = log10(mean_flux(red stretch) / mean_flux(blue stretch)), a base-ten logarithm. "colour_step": 0.032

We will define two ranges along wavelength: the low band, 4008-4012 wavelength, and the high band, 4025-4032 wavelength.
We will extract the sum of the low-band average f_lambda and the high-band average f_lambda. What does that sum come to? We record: 68.7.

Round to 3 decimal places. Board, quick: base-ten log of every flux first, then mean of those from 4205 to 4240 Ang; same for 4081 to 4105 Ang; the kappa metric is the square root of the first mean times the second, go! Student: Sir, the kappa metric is 1.510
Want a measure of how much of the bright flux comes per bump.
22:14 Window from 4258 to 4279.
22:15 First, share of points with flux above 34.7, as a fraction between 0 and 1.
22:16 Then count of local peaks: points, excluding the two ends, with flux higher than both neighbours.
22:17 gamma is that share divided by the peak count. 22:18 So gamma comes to 0.45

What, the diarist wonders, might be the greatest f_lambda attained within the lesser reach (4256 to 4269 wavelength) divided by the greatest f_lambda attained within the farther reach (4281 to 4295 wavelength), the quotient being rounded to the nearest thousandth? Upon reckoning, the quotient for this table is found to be 1.081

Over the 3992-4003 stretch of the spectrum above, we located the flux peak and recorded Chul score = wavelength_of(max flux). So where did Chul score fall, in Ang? 3999.95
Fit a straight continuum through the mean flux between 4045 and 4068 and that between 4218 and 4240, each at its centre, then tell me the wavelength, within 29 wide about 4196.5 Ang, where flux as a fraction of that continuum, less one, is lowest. 4198.11 Ang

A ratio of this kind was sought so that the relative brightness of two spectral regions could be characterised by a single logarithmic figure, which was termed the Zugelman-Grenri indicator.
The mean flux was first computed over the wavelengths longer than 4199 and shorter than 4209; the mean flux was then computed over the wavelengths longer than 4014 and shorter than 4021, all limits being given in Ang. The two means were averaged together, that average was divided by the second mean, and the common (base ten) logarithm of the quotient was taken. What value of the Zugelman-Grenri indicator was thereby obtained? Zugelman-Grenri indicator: -0.01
